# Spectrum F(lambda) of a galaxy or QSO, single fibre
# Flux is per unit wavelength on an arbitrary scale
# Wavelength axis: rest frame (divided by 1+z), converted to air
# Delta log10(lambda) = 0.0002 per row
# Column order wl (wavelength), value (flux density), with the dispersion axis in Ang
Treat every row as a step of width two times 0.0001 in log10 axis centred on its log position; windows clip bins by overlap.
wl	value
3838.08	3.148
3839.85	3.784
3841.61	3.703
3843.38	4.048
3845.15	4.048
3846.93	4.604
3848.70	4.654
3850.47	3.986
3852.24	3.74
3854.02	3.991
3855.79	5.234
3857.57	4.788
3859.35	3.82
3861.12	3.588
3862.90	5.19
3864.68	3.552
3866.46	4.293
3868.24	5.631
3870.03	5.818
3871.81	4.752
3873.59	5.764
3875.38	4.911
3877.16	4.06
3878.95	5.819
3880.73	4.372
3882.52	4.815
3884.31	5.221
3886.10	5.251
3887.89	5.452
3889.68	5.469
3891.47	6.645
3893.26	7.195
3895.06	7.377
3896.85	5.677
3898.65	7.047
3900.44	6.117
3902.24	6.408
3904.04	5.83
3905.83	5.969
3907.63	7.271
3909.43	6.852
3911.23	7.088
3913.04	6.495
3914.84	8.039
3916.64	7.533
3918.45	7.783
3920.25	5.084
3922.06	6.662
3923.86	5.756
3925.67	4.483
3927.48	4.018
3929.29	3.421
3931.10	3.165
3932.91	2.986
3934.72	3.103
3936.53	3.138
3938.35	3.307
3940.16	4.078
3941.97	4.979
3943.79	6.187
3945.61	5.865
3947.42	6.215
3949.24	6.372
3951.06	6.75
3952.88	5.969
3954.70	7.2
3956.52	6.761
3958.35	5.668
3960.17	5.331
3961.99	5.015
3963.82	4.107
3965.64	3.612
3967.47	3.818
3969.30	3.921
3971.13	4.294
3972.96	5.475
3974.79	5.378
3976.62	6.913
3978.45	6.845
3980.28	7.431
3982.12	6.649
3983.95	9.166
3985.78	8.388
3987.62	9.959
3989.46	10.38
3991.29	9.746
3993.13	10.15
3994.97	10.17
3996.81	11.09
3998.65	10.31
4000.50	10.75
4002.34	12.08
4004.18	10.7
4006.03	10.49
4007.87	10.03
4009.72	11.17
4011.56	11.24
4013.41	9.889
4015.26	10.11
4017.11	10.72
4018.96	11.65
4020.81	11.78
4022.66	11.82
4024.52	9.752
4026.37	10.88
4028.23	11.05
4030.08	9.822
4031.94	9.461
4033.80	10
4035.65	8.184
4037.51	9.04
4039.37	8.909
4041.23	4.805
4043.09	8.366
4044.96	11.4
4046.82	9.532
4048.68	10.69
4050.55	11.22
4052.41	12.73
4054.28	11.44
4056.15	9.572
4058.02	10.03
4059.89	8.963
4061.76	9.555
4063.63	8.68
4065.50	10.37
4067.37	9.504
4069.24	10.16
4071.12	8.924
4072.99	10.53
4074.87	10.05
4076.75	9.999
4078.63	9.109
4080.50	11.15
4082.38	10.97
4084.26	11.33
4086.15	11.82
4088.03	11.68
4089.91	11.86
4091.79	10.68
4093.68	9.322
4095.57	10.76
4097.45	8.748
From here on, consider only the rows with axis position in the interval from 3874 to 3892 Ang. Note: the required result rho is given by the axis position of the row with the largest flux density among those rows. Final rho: 3891.47 Ang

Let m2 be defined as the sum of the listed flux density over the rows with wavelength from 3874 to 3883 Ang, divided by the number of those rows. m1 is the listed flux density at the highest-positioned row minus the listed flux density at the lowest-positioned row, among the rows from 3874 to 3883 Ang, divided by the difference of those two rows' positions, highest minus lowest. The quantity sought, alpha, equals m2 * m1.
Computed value -0.1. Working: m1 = -0.01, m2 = 5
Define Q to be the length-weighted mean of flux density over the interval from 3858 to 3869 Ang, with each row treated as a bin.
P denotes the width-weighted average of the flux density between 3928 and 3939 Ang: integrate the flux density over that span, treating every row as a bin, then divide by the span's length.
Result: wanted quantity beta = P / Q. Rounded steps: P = 3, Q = 4.4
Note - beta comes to 0.74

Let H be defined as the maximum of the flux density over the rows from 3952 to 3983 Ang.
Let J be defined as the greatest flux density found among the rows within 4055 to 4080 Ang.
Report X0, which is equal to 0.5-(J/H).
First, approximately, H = 7.431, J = 10.53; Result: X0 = -0.9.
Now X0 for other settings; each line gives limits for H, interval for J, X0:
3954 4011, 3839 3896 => -0.1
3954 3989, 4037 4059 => -0.8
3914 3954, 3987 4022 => -1.0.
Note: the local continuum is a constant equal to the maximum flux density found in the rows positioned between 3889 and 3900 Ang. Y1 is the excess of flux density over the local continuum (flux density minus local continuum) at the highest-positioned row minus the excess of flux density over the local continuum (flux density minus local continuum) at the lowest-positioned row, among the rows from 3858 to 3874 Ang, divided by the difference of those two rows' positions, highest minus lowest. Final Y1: 0.14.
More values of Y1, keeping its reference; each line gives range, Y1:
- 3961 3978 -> 0.13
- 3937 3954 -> 0.18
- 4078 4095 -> 0.01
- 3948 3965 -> -0.16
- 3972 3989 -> 0.31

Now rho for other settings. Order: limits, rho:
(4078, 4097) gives 4089.91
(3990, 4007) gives 4002.34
